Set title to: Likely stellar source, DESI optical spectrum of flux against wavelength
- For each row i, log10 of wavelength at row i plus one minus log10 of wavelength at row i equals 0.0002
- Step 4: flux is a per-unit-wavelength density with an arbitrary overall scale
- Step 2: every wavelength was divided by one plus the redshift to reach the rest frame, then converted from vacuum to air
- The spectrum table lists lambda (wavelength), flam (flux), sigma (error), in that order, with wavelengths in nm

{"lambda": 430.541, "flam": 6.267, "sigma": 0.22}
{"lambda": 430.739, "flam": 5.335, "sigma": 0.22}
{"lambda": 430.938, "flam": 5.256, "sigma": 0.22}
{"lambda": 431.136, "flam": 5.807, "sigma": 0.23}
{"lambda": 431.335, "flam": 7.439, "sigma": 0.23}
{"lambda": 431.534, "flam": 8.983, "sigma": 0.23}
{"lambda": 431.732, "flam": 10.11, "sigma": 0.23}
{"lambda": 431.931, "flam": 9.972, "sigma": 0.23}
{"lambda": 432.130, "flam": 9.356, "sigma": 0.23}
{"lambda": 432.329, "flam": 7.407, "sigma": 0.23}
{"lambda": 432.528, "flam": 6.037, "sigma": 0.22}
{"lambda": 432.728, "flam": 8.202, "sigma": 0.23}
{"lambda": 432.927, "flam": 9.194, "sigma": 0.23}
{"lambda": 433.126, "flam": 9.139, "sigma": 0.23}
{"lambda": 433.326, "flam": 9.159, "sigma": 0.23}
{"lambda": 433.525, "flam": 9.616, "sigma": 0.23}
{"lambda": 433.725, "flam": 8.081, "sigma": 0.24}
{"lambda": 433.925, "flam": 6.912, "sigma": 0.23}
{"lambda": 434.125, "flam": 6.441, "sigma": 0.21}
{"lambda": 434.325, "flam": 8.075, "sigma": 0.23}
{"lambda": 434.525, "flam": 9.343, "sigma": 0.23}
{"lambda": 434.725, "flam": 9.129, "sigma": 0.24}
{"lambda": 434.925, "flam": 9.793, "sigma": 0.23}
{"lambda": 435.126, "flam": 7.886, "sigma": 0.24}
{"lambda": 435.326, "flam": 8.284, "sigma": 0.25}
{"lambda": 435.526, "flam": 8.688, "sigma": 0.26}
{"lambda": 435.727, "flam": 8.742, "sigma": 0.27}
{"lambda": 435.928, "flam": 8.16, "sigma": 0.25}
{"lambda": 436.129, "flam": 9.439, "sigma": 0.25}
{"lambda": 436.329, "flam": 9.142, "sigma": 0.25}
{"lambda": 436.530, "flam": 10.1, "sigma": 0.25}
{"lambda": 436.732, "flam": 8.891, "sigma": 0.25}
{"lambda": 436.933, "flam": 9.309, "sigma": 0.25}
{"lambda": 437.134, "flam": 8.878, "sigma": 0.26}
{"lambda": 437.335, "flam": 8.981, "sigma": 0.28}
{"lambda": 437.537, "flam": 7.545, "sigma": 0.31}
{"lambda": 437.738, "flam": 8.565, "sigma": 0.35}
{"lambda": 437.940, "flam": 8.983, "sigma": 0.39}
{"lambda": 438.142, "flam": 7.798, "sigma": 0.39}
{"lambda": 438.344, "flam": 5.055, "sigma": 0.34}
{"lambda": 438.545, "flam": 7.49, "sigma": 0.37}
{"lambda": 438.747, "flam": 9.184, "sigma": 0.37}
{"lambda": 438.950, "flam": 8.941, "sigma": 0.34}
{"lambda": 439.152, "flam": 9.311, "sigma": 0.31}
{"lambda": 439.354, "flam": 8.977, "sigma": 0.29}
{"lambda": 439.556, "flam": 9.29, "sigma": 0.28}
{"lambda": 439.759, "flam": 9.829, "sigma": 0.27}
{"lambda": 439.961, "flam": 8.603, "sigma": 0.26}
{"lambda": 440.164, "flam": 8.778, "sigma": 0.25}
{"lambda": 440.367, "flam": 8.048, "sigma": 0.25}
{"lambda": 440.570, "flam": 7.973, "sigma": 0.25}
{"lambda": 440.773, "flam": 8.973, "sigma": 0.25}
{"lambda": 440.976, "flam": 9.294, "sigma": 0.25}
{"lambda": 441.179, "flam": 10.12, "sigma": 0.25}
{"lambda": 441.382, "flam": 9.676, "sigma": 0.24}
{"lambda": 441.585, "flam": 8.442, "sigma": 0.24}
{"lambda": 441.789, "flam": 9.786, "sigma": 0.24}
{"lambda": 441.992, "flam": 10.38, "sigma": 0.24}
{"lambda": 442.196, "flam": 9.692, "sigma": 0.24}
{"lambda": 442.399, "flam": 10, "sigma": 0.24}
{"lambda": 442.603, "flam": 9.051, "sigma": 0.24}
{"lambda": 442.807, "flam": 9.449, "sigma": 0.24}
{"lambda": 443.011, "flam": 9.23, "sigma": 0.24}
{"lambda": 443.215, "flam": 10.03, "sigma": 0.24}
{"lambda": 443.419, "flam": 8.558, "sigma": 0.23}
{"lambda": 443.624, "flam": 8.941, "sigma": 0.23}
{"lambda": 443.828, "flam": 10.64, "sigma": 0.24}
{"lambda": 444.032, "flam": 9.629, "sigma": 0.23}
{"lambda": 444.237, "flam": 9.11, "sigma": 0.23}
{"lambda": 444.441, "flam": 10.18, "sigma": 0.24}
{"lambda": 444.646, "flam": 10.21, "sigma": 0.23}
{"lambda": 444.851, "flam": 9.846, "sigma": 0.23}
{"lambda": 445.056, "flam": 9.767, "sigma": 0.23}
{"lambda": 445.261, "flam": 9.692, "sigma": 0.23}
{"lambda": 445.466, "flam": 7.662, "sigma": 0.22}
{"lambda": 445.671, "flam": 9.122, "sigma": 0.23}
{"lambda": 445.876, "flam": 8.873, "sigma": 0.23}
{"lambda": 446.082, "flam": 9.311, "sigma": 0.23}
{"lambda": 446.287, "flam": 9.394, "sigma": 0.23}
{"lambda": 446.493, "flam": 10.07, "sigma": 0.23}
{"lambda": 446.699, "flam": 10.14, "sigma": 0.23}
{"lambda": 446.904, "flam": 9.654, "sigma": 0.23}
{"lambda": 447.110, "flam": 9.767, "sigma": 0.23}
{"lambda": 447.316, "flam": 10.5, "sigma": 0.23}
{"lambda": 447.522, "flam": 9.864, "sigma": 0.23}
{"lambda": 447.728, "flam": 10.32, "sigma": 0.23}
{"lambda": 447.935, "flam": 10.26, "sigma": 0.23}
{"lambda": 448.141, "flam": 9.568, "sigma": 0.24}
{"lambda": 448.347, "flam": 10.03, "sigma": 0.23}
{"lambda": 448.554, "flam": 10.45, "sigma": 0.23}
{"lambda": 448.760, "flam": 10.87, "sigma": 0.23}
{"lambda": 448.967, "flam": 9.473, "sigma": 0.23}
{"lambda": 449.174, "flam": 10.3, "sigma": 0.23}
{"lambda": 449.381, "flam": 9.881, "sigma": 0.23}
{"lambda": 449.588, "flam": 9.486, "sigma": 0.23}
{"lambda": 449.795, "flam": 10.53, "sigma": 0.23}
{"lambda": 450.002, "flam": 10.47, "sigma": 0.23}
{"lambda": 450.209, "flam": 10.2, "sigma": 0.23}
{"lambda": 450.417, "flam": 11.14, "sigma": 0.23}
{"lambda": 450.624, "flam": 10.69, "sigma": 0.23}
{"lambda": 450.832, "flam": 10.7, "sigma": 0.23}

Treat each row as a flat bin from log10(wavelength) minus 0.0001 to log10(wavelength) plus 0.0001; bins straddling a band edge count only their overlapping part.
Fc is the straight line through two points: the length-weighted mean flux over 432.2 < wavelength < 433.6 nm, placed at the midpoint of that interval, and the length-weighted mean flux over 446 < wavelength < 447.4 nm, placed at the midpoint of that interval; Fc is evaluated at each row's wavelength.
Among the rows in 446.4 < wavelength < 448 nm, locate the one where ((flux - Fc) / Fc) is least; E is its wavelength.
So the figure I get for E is 446.904 nm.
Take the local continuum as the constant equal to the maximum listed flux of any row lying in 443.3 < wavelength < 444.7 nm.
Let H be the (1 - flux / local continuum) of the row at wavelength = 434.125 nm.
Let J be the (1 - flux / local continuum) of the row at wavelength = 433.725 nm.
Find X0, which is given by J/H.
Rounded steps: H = 0.39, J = 0.24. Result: 0.6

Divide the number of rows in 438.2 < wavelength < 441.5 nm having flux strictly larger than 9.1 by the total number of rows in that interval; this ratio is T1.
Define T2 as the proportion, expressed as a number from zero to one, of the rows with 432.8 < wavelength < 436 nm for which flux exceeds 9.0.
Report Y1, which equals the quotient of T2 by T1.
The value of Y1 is 1.0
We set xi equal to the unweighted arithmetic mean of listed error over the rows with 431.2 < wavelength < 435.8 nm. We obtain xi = 0.234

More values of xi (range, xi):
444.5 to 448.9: 0.230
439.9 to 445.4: 0.240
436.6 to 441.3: 0.296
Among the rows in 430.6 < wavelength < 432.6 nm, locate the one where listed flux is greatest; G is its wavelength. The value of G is 431.732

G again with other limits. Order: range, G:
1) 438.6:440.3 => 439.759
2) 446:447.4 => 447.316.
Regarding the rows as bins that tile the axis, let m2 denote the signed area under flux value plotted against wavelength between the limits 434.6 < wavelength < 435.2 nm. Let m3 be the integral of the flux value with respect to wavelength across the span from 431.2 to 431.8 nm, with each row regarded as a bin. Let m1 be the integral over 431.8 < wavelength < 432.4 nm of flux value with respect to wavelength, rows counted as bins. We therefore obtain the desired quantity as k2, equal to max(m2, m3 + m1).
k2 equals 10.6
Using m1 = 5.4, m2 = 5.4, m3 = 5.2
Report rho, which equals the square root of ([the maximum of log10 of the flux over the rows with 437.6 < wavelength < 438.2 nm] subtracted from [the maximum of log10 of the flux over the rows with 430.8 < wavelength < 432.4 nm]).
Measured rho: 0.227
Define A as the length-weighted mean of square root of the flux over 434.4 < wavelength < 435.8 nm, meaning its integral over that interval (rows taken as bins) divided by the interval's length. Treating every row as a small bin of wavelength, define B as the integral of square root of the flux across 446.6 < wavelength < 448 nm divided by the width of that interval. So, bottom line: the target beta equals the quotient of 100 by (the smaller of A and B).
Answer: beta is 33.7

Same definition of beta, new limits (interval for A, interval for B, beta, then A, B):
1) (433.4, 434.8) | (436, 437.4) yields 34.9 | 2.86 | 3.0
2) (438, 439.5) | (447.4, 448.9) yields 35.1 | 2.85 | 3.2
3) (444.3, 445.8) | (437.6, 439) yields 35.6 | 3.08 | 2.8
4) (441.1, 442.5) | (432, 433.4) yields 34.7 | 3.12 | 2.9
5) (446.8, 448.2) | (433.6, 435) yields 34.9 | 3.16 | 2.9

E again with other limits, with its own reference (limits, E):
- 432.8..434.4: 434.125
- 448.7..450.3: 449.588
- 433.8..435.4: 434.125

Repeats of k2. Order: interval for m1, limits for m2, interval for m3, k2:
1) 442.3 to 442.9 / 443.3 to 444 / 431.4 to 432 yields 11.4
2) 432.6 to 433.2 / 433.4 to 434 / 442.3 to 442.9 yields 10.9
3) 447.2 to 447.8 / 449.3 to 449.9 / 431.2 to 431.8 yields 11.3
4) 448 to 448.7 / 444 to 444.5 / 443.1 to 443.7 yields 12.6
